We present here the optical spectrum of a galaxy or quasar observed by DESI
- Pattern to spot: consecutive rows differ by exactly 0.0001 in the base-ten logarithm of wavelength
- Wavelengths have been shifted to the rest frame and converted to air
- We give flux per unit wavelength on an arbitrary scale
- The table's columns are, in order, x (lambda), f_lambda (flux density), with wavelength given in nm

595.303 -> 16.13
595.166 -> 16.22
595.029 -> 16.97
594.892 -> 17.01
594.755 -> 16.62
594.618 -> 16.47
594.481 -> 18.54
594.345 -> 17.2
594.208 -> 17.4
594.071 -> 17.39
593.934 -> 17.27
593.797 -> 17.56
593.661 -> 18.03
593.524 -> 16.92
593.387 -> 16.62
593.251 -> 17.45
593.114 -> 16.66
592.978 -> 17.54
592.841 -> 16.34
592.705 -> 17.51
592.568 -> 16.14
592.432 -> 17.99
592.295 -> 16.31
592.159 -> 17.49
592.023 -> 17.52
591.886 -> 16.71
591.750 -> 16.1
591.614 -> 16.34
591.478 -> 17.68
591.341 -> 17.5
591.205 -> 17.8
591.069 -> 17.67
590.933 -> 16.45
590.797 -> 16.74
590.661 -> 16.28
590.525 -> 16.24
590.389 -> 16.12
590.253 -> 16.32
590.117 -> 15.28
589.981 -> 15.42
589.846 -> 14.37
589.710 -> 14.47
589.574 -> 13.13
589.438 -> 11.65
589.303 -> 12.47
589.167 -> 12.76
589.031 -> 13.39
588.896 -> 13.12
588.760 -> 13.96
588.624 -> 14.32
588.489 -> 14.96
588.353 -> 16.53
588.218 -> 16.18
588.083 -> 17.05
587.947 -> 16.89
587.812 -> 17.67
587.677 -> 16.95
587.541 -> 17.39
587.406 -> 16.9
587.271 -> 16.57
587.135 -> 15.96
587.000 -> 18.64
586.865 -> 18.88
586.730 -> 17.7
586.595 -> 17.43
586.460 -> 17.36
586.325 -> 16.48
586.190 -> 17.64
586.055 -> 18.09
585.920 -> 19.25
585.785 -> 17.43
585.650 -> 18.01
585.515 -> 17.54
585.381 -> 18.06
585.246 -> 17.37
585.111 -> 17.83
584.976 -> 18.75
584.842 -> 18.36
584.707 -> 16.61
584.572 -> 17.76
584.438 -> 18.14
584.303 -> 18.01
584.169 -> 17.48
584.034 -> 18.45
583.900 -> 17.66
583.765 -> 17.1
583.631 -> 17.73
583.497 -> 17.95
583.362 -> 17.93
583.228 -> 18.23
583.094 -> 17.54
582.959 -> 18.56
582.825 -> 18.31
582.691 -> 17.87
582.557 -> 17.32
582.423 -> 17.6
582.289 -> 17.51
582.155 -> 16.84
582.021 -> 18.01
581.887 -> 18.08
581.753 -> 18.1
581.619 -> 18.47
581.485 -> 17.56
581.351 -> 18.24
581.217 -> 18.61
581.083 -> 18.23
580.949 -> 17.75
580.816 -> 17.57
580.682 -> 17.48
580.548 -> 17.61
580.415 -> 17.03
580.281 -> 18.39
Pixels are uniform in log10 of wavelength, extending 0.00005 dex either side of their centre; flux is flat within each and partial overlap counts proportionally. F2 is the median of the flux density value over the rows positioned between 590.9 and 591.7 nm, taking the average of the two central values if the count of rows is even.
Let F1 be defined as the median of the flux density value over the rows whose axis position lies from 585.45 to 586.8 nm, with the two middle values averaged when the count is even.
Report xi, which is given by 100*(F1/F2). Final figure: 100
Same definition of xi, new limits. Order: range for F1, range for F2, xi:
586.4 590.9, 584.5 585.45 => 91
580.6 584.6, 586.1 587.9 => 103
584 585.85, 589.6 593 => 110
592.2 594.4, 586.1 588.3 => 101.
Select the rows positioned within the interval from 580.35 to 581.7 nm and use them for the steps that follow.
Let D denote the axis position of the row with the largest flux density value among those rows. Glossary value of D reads 581.217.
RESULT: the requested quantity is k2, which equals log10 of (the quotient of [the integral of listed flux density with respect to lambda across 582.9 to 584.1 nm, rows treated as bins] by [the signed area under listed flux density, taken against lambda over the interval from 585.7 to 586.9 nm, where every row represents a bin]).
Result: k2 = 0.003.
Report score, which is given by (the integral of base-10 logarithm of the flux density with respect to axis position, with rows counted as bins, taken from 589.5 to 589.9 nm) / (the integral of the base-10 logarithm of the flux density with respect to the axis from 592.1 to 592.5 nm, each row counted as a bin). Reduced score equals 0.92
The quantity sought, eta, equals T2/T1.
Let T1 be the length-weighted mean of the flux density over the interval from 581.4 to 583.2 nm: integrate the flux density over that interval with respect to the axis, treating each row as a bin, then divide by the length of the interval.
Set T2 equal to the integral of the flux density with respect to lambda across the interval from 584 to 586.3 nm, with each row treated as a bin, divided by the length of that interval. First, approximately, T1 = 17.8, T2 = 17.9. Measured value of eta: 1.003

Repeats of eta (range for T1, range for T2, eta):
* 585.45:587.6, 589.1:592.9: 0.908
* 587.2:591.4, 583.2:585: 1.147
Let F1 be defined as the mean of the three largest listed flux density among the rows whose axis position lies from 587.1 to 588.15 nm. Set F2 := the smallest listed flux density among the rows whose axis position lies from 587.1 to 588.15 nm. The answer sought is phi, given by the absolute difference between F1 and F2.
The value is 1.4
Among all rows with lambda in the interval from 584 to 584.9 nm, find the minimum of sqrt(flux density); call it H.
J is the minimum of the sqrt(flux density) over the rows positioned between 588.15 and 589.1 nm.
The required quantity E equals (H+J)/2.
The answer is 3.85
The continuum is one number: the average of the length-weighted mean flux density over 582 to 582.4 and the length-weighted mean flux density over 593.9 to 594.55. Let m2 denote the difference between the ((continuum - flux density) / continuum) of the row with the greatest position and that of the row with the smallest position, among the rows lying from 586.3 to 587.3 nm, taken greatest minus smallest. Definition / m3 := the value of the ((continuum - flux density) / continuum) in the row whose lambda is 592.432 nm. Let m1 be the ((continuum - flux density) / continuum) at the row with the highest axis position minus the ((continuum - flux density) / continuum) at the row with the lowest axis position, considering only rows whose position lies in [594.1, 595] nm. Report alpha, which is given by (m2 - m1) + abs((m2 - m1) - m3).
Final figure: -0.03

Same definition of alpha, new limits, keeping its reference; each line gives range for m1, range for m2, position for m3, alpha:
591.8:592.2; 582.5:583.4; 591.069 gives 0.03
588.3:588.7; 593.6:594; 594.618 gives 0.06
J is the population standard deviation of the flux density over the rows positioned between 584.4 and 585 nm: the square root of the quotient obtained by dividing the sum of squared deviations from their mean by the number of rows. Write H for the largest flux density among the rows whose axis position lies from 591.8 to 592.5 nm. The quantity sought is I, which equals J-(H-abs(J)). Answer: -16.5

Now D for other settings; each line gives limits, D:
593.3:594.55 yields 594.481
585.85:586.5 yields 585.920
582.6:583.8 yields 582.959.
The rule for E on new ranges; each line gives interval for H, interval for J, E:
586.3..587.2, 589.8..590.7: 3.89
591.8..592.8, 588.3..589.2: 3.79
